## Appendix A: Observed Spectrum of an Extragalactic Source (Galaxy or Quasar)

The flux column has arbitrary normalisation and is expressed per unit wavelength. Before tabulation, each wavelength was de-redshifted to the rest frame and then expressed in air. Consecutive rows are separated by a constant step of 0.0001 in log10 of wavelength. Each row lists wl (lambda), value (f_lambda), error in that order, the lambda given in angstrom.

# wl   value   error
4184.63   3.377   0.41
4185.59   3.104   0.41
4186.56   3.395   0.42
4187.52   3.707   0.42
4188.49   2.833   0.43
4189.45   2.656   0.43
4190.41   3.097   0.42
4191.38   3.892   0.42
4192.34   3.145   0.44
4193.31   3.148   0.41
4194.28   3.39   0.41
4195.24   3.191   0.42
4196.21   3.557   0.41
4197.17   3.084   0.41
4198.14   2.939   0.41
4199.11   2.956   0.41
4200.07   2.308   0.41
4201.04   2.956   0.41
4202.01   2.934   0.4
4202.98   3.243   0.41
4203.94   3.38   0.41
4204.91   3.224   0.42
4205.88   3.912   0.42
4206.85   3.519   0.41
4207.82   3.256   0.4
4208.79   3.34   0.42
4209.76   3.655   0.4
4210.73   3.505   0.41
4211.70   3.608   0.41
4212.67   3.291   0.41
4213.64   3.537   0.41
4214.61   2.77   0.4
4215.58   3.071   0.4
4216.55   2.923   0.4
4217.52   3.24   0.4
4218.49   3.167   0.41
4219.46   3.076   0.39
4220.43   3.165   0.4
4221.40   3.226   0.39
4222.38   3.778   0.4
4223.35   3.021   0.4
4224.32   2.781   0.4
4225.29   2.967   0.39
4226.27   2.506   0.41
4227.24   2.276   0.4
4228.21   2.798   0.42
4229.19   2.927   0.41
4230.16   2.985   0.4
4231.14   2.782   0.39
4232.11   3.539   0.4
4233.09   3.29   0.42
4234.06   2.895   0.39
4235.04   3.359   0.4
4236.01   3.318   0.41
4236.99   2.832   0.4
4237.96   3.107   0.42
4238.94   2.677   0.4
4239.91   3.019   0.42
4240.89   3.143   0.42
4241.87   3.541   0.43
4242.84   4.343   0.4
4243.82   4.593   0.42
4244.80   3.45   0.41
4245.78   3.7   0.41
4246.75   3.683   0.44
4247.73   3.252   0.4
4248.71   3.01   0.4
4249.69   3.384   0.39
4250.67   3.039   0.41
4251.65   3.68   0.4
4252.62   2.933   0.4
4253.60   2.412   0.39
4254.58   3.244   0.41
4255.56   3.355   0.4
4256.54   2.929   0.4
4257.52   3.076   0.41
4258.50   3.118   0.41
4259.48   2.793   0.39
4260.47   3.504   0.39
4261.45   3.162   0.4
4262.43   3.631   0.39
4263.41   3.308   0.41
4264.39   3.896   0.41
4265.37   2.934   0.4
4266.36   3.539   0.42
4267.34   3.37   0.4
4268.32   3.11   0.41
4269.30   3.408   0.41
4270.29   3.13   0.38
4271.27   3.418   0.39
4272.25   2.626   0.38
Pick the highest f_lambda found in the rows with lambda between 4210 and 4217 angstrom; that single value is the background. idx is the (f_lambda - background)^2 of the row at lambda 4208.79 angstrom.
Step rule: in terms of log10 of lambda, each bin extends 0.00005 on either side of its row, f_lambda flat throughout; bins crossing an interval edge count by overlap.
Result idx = 0.072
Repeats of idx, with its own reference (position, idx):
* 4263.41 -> 0.090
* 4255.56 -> 0.064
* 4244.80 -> 0.025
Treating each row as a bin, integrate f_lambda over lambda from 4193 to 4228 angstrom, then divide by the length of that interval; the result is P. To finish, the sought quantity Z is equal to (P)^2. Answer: 10.0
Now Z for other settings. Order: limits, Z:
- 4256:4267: 10.6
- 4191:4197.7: 11.1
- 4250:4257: 9.6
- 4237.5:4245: 12.1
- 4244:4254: 10.9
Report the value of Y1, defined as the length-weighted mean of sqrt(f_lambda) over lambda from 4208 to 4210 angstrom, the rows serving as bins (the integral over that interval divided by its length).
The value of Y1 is 1.85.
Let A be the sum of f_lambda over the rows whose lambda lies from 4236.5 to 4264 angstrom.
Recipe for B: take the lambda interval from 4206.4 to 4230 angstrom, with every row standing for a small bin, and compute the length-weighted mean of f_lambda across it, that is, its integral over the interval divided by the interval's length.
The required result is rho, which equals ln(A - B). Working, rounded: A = 92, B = 3.14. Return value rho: 4.49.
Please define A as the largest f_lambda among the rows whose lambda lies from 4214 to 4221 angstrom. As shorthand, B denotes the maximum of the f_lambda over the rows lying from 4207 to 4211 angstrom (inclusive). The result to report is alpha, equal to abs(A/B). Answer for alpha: 0.89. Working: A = 3.24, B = 3.655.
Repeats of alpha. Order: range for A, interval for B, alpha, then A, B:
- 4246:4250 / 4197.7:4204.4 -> 1.09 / 3.683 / 3.38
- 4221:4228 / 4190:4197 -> 0.97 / 3.778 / 3.892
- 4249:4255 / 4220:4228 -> 0.97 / 3.68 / 3.778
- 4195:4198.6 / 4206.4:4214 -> 0.97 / 3.557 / 3.655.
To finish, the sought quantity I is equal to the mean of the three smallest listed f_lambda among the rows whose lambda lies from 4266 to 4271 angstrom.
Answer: 3.20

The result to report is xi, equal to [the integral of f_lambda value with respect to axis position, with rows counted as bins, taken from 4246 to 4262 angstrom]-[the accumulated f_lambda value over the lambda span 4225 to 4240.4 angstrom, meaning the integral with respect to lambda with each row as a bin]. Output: 5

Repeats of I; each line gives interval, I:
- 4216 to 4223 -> 3.05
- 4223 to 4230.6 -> 2.52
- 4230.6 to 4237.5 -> 2.84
